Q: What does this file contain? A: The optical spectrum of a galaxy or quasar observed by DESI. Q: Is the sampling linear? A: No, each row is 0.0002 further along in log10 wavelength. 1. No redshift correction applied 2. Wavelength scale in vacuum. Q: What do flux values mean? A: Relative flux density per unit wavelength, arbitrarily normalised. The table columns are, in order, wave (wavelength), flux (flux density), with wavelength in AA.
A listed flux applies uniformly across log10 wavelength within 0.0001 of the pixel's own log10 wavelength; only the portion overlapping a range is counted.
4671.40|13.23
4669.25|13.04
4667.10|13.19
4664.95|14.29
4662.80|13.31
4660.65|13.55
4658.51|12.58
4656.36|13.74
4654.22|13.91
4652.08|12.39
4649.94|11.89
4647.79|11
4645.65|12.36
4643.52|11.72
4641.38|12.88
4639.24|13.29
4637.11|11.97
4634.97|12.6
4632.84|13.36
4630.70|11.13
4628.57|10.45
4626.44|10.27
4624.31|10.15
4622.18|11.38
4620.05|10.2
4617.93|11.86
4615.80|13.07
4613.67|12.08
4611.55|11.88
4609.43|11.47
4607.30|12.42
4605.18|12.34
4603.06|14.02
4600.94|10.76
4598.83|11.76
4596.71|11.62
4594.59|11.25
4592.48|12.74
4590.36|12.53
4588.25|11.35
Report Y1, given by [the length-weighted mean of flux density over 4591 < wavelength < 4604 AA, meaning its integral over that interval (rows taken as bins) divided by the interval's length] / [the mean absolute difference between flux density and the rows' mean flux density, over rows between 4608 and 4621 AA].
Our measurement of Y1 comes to 19.5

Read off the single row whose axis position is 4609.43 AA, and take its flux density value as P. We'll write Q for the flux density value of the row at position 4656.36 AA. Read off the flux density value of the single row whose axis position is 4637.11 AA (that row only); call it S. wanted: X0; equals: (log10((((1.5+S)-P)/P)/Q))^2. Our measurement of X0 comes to 3.6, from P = 11.47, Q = 13.74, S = 11.97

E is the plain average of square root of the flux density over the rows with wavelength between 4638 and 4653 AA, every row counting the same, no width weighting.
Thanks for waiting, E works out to 3.49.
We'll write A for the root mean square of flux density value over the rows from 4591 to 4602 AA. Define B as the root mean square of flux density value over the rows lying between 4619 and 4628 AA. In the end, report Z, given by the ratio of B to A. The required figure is 0.90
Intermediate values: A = 11.6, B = 10.5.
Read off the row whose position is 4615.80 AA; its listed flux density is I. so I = 13.07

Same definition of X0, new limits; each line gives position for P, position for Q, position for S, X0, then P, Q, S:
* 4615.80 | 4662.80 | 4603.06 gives 3.4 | 13.07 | 13.31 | 14.02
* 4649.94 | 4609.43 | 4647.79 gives 5.5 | 11.89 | 11.47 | 11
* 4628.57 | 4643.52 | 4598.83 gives 2.7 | 10.45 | 11.72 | 11.76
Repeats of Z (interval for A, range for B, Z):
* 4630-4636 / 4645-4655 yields 1.00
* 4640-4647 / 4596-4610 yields 0.98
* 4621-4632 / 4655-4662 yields 1.24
